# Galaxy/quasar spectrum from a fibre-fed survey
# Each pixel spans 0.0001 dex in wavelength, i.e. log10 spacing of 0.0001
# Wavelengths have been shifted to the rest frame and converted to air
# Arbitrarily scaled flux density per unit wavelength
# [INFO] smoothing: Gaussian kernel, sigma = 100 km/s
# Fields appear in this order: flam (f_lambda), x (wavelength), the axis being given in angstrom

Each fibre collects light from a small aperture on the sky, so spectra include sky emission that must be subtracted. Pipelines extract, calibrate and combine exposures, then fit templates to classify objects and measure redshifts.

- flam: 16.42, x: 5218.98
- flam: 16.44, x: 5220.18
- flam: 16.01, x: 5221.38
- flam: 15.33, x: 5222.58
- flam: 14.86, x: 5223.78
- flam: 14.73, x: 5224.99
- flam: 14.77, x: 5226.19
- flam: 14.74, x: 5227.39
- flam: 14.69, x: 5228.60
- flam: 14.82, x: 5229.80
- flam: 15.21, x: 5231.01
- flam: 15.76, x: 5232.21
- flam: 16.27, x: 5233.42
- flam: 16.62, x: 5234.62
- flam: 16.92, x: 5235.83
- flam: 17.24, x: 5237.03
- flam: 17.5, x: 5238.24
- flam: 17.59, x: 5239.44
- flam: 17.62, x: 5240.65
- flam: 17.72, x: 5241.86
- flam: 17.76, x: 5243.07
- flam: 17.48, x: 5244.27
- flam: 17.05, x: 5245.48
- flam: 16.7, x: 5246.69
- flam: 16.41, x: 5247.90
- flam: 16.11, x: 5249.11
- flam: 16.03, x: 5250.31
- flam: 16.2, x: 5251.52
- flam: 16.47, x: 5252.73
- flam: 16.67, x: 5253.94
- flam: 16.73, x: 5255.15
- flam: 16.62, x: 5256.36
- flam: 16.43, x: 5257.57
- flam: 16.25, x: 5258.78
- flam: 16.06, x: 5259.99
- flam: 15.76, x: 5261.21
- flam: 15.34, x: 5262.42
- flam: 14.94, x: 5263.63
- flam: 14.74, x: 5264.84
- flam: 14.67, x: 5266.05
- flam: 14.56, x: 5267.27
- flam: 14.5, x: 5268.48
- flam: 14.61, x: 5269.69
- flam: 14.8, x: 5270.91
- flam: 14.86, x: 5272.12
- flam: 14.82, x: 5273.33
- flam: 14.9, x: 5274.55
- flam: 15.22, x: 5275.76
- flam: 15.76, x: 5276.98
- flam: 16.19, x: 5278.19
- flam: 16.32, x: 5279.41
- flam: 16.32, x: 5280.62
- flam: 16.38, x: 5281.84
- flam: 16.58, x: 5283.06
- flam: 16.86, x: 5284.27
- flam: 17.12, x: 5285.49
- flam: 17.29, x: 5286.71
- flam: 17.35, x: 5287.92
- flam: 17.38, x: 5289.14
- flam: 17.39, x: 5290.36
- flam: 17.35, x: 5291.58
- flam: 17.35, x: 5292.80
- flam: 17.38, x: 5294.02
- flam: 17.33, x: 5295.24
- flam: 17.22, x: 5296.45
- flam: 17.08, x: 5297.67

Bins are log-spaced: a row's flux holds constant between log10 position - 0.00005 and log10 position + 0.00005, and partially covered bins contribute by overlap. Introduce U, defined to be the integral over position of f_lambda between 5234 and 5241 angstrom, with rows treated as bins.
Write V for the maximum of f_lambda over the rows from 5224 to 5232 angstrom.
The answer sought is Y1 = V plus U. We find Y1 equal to 136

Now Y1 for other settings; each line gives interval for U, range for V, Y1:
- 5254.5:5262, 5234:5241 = 140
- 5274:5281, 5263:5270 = 125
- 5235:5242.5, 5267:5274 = 145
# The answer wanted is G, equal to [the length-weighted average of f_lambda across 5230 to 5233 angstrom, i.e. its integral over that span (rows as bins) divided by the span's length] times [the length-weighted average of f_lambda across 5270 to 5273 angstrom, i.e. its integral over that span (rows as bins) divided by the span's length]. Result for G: 228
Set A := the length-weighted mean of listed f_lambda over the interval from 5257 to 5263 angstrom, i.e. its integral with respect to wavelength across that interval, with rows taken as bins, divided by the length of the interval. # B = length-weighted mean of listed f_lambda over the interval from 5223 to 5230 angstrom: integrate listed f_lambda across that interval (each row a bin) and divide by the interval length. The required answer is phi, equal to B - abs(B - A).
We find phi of 13.6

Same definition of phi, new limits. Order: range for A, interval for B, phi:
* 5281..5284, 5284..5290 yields 16.5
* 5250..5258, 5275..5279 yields 15.0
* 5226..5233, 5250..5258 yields 15.0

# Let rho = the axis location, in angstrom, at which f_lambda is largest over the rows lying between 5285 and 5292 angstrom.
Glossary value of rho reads 5290.36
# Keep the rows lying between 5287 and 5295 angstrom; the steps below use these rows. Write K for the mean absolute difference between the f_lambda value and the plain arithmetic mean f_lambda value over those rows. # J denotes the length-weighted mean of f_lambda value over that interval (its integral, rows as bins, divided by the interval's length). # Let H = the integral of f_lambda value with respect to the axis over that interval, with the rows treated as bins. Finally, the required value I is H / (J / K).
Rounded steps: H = 139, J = 17.4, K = 0.02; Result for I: 0.1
